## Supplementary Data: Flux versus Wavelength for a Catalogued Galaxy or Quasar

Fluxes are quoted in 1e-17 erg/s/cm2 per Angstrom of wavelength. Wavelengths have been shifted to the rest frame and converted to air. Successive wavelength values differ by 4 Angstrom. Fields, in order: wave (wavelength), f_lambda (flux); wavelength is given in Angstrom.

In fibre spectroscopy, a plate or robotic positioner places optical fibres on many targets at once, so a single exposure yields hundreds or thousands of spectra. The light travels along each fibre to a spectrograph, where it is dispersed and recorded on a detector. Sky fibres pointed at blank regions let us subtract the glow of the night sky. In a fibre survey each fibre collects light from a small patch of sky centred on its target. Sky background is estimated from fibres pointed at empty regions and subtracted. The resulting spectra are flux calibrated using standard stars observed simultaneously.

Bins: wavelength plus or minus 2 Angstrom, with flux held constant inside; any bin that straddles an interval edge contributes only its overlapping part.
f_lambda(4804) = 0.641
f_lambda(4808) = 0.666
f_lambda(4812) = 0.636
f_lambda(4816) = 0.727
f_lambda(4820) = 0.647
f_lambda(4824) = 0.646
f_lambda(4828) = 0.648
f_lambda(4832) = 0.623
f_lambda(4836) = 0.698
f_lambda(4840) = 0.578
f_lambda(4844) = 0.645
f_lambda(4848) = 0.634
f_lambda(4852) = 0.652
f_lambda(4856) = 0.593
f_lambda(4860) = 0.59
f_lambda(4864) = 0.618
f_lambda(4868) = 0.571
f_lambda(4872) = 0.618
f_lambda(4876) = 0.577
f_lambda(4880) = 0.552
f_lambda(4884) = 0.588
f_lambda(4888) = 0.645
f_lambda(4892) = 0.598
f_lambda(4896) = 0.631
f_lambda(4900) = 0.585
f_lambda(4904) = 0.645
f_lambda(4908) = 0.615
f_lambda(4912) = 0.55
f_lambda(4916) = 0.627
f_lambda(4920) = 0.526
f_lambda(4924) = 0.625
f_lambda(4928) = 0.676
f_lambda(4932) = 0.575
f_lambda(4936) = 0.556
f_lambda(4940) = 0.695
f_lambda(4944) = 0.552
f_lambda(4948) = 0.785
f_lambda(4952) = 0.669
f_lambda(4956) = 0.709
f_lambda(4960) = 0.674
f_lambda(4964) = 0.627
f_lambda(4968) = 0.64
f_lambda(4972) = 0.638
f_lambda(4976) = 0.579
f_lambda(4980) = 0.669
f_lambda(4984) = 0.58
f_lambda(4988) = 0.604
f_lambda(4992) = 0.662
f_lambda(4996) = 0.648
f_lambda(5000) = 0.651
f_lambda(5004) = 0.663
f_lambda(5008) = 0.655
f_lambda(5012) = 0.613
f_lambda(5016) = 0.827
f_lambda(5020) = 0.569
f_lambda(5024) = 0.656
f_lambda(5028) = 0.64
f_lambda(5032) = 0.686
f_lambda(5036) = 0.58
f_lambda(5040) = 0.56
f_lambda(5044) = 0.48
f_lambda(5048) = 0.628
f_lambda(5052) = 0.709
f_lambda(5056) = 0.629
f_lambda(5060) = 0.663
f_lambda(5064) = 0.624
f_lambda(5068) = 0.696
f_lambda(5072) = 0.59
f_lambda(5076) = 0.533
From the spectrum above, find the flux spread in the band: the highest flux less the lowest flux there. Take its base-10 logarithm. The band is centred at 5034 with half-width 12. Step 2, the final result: -0.69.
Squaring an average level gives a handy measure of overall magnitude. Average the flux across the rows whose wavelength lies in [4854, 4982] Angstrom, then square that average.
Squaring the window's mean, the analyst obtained 0.383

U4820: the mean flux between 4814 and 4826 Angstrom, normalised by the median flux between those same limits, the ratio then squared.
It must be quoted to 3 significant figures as 1.08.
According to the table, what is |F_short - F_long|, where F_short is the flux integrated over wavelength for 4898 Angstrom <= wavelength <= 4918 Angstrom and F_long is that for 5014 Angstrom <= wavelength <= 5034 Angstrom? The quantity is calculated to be 1.42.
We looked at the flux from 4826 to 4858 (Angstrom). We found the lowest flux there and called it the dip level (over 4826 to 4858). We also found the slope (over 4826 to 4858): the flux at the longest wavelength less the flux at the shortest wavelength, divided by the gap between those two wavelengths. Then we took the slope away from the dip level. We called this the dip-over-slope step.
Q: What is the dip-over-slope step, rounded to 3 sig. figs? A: 0.580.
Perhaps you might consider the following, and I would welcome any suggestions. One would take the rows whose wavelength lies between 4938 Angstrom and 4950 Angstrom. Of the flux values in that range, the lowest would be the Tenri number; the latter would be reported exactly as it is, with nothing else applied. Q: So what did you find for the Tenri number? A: 0.552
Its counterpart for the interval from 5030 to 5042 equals 0.56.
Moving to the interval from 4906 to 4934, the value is 0.526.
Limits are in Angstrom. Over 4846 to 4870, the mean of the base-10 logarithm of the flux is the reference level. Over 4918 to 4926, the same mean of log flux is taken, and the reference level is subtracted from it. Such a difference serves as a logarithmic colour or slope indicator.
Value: -0.026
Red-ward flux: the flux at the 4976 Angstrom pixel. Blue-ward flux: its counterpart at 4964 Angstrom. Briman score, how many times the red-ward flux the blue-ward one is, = 1.08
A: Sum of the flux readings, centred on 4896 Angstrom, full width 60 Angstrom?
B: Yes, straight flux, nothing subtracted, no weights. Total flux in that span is 9.0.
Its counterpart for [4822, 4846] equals 3.8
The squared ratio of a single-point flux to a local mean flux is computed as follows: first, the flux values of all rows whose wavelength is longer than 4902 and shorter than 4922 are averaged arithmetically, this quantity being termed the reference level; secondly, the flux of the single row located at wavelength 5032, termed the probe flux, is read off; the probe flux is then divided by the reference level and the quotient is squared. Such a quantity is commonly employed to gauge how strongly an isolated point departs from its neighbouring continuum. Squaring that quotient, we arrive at 1.34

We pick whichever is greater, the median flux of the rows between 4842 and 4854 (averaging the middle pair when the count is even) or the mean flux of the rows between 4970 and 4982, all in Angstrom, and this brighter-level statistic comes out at 0.645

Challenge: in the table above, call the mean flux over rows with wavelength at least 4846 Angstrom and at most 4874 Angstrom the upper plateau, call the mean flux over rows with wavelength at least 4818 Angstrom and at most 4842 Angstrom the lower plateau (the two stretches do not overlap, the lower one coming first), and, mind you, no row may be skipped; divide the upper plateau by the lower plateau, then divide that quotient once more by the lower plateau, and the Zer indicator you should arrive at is 1.49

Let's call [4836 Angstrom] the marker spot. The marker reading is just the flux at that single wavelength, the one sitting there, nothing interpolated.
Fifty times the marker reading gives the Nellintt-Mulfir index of 34.9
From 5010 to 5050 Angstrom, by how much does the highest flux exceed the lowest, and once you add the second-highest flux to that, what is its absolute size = 1.03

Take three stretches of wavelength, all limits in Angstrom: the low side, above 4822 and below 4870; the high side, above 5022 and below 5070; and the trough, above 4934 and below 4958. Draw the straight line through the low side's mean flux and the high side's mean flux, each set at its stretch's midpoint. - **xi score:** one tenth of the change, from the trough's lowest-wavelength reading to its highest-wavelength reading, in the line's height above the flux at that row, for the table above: -0.015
